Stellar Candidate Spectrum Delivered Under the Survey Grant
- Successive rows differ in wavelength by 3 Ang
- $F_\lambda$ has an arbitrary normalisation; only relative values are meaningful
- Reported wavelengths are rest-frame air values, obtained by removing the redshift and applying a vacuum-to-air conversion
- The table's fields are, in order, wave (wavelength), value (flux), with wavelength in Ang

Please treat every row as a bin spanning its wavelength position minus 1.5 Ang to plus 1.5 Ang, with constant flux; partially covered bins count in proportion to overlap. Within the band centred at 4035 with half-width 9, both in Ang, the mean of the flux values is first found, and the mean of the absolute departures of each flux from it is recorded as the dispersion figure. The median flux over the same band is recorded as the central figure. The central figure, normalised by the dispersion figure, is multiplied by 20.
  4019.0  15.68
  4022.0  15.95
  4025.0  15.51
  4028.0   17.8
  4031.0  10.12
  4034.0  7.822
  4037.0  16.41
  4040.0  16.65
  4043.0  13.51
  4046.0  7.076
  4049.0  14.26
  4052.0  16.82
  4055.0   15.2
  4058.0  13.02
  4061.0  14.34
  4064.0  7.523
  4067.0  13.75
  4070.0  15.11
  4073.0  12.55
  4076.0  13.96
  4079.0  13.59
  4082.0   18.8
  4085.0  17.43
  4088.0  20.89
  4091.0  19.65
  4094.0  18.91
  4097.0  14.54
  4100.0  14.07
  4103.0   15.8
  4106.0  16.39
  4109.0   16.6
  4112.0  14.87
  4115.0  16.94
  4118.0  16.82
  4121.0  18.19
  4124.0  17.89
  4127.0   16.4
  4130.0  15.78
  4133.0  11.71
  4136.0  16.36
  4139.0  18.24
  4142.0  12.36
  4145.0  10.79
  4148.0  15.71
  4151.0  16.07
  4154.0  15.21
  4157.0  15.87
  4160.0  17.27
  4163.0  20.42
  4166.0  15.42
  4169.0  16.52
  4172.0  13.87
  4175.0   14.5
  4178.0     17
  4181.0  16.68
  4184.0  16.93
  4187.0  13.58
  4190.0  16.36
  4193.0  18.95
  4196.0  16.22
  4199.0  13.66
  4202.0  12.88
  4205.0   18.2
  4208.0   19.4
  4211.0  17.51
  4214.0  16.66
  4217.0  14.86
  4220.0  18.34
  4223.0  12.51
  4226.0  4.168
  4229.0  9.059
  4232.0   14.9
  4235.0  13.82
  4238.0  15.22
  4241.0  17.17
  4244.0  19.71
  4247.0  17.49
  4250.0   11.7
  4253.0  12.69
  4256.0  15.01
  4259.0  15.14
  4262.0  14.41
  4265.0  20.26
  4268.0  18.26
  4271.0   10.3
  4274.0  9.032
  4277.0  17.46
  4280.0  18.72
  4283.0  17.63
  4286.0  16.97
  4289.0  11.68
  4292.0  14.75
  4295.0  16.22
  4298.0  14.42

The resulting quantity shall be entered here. 92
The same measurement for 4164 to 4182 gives 299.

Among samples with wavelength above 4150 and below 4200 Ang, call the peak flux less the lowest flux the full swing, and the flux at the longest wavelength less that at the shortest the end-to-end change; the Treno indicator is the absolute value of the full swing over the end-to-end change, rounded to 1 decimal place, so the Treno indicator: 2.8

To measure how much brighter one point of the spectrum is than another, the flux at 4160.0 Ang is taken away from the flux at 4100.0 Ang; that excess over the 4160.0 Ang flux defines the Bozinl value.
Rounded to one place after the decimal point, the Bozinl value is -3.2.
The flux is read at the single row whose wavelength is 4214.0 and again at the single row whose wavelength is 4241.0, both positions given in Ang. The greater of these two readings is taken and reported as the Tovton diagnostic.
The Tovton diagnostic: 17.2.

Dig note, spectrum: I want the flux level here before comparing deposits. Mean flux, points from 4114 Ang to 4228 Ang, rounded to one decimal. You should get 15.7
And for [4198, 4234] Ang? 14.3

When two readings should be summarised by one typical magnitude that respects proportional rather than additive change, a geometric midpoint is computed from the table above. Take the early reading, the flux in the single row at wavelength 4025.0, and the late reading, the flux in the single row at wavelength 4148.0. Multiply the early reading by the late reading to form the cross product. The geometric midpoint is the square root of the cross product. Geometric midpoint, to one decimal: 15.6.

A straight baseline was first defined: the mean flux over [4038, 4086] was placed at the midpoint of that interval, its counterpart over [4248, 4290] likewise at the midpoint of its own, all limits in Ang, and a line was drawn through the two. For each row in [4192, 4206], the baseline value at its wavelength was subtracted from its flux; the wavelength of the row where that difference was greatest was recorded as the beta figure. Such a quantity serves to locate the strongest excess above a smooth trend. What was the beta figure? 4193.0 Ang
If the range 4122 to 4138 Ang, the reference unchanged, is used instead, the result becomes 4124.0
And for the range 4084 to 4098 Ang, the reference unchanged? 4088.0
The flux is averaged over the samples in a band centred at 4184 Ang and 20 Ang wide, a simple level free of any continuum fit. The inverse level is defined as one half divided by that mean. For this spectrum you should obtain 0.0307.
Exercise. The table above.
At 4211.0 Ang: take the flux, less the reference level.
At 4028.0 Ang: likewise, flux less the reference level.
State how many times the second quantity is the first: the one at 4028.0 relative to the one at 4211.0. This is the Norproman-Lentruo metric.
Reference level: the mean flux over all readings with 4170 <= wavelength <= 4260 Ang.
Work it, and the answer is 1.1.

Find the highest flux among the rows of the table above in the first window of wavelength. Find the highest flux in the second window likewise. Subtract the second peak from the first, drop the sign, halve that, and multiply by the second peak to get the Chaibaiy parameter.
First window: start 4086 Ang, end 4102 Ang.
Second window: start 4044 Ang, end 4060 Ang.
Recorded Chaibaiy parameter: 34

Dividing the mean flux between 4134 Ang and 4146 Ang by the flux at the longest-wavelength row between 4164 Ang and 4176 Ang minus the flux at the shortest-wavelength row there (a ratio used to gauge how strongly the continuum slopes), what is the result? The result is -16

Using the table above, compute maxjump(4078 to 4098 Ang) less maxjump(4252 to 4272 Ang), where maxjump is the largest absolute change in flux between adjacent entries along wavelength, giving -3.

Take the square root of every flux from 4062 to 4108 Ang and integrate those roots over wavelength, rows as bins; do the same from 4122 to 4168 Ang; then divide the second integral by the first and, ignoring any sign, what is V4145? 1.01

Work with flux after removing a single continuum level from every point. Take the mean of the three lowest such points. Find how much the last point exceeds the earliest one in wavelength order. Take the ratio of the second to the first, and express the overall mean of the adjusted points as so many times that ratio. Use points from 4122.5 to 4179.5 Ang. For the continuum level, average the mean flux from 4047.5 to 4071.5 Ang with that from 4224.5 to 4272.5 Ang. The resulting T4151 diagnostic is 4.4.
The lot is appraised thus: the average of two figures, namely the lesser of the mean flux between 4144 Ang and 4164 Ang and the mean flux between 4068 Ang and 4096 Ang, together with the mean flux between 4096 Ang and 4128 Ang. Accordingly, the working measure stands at 16.1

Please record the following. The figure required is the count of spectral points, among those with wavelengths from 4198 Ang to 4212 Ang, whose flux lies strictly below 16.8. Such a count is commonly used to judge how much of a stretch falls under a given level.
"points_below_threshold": 2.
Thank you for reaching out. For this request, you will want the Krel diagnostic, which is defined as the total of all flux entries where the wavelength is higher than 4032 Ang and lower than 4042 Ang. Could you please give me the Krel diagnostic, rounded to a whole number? 41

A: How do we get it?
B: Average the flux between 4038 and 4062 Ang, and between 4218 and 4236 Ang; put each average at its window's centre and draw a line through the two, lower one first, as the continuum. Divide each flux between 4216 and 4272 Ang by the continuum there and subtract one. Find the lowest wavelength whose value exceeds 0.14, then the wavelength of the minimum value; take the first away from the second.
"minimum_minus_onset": 9 Ang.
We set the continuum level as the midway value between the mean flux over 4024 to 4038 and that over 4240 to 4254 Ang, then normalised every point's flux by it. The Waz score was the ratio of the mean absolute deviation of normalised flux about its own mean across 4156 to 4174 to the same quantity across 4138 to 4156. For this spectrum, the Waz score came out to 0.7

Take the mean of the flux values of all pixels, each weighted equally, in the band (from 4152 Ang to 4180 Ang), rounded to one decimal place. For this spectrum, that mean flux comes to 16.2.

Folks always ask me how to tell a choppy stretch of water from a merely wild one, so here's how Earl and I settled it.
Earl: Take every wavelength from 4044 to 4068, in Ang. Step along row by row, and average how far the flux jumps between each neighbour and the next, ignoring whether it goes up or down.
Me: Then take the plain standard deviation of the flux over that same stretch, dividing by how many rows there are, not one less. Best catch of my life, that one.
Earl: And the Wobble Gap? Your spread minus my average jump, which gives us -0.67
